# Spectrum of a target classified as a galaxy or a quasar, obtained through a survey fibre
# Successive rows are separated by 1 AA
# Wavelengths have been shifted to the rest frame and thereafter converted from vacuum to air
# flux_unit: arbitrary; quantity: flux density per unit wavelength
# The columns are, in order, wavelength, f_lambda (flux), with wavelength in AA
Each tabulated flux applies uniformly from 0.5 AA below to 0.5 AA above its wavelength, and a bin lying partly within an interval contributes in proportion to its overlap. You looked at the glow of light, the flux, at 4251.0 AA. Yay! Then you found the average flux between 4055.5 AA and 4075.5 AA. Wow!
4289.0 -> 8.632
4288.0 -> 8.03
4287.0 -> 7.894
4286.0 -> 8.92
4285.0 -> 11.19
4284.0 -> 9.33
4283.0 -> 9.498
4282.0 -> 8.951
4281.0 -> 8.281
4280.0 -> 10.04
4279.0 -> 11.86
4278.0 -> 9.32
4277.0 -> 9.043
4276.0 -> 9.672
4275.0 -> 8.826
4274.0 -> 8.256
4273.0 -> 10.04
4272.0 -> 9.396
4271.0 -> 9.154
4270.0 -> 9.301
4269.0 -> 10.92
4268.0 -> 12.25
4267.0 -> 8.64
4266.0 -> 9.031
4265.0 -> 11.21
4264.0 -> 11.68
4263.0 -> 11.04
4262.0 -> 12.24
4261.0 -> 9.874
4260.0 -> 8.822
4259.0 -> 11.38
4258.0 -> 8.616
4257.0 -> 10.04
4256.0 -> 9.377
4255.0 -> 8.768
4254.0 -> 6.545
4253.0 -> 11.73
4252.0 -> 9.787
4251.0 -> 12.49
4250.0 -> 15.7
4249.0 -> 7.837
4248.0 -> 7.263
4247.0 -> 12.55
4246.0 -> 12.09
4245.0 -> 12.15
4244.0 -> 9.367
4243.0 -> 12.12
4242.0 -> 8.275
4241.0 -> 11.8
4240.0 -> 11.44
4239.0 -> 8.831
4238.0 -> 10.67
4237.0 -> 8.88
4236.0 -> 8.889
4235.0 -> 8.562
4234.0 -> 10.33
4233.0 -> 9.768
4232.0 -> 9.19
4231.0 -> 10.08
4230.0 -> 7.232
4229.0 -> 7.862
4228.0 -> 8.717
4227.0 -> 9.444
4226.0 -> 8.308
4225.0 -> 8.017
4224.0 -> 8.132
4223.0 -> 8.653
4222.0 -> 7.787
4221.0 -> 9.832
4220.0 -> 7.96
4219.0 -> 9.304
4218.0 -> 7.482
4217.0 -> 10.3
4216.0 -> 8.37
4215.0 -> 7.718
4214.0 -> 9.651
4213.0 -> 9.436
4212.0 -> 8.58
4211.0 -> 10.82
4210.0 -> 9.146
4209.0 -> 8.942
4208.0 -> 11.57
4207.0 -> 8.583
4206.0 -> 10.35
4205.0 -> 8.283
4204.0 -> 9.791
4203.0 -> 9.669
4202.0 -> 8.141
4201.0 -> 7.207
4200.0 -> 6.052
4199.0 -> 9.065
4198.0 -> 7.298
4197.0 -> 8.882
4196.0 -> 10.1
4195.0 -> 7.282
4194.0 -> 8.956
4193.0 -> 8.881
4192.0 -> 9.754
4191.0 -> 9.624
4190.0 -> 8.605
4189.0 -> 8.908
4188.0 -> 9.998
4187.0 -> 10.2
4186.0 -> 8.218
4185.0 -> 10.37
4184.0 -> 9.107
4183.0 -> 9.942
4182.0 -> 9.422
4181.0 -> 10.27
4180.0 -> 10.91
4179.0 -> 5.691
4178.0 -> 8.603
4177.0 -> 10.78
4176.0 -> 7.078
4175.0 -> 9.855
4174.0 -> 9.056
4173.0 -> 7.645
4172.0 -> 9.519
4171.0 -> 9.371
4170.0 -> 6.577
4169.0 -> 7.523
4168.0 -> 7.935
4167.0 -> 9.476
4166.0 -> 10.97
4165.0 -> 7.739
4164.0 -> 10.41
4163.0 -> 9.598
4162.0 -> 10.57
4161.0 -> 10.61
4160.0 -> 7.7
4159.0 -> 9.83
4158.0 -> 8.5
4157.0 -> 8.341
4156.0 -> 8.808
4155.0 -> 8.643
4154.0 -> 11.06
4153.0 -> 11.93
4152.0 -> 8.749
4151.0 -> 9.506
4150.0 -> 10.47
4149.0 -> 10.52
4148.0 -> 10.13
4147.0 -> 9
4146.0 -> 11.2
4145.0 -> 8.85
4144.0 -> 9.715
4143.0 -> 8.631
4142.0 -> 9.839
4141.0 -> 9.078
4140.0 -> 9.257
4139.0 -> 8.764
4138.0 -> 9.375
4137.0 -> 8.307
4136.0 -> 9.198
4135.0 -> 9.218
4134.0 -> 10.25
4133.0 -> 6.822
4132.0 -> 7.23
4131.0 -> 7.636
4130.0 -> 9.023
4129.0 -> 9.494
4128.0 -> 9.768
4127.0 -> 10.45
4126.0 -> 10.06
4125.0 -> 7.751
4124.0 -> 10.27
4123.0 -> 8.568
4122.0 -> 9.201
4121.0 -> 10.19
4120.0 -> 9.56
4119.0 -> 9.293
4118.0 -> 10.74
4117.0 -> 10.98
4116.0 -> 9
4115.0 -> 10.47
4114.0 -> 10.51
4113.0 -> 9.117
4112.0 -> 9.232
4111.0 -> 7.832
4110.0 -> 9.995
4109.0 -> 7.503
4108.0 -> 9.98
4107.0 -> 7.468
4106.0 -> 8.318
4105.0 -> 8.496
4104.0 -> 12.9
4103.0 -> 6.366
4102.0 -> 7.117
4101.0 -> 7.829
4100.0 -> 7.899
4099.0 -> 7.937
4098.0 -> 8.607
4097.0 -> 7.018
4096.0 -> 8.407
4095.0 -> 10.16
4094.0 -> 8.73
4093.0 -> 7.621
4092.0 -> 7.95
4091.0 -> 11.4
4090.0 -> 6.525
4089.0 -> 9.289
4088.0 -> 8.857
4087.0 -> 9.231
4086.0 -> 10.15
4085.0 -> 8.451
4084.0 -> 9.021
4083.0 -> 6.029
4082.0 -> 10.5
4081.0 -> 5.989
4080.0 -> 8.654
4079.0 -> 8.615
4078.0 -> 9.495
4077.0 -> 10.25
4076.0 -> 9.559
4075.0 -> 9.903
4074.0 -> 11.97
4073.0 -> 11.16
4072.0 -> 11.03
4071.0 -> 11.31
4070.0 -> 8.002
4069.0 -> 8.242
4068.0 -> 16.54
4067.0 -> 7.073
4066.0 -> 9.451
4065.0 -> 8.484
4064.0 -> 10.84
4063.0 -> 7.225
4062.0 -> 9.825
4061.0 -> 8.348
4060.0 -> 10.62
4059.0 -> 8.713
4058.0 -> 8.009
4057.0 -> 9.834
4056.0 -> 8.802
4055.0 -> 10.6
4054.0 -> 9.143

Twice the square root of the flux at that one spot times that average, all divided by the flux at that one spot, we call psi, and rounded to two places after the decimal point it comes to 1.77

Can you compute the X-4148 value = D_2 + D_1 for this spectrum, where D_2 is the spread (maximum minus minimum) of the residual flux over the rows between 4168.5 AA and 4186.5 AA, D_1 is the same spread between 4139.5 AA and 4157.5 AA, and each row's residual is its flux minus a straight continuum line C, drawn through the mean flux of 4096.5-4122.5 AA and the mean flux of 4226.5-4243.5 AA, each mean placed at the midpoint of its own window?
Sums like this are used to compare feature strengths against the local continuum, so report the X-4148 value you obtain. 8.8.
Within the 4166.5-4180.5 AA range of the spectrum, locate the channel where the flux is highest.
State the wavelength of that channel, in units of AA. 4180.0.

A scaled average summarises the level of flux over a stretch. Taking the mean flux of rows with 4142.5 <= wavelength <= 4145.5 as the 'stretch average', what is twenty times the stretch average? 181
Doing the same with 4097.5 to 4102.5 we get 158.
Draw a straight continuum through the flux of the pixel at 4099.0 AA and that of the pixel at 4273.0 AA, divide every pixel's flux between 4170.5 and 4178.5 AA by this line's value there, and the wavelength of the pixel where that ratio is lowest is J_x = 4176.0 AA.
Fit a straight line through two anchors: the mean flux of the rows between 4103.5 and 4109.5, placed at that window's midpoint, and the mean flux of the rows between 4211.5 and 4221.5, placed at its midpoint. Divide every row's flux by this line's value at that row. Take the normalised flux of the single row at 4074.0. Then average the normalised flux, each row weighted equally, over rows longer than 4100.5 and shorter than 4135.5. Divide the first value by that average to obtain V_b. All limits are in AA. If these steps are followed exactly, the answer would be 1.30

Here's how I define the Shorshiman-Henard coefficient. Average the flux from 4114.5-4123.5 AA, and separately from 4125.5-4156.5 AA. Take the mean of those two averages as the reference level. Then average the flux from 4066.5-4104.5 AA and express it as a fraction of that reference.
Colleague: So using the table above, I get 0.95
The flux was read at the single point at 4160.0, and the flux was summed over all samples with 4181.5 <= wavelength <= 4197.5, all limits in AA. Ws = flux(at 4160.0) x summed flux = 1142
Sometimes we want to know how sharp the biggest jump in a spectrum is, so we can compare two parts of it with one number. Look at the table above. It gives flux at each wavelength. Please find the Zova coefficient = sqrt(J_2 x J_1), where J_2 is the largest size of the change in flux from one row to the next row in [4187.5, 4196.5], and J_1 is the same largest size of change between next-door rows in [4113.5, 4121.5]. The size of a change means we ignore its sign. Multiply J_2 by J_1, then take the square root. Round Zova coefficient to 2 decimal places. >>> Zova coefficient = 2.36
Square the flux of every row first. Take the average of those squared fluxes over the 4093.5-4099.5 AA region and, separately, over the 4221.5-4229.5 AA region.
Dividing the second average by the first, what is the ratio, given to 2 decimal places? 0.97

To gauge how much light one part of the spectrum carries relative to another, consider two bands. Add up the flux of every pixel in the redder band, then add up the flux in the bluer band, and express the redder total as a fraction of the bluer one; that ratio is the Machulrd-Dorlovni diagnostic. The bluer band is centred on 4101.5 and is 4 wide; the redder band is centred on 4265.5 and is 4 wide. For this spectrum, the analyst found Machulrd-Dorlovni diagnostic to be 1.39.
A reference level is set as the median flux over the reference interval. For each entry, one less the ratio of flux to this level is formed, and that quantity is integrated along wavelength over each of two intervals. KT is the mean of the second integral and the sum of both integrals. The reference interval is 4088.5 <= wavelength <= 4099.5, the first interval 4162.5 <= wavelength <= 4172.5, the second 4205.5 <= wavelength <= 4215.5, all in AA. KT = -1.6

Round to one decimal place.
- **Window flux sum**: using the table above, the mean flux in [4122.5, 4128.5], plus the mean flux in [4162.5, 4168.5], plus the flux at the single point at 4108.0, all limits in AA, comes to 28.8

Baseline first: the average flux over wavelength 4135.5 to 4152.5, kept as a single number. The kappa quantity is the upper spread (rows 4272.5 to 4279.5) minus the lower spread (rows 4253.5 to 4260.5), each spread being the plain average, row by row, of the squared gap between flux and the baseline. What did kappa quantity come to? -0.83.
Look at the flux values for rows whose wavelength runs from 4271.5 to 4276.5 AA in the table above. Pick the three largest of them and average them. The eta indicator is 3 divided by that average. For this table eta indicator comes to 0.309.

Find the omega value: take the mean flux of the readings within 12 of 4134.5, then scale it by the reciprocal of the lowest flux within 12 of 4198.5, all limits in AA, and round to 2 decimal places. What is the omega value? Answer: 1.51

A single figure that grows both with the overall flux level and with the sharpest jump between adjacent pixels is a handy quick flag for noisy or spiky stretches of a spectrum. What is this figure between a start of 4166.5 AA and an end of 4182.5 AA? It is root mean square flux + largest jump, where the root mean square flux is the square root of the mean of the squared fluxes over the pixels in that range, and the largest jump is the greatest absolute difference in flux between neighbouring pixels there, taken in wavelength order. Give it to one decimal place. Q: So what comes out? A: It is 14.1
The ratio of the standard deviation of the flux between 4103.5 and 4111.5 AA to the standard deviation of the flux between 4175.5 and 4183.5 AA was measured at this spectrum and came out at 1.0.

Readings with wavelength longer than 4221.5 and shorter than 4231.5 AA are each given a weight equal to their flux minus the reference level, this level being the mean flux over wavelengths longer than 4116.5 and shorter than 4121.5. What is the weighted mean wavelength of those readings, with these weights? 4226.1 AA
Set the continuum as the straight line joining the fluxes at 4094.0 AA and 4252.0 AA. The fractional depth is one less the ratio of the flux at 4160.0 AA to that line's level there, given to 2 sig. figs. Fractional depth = 0.16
